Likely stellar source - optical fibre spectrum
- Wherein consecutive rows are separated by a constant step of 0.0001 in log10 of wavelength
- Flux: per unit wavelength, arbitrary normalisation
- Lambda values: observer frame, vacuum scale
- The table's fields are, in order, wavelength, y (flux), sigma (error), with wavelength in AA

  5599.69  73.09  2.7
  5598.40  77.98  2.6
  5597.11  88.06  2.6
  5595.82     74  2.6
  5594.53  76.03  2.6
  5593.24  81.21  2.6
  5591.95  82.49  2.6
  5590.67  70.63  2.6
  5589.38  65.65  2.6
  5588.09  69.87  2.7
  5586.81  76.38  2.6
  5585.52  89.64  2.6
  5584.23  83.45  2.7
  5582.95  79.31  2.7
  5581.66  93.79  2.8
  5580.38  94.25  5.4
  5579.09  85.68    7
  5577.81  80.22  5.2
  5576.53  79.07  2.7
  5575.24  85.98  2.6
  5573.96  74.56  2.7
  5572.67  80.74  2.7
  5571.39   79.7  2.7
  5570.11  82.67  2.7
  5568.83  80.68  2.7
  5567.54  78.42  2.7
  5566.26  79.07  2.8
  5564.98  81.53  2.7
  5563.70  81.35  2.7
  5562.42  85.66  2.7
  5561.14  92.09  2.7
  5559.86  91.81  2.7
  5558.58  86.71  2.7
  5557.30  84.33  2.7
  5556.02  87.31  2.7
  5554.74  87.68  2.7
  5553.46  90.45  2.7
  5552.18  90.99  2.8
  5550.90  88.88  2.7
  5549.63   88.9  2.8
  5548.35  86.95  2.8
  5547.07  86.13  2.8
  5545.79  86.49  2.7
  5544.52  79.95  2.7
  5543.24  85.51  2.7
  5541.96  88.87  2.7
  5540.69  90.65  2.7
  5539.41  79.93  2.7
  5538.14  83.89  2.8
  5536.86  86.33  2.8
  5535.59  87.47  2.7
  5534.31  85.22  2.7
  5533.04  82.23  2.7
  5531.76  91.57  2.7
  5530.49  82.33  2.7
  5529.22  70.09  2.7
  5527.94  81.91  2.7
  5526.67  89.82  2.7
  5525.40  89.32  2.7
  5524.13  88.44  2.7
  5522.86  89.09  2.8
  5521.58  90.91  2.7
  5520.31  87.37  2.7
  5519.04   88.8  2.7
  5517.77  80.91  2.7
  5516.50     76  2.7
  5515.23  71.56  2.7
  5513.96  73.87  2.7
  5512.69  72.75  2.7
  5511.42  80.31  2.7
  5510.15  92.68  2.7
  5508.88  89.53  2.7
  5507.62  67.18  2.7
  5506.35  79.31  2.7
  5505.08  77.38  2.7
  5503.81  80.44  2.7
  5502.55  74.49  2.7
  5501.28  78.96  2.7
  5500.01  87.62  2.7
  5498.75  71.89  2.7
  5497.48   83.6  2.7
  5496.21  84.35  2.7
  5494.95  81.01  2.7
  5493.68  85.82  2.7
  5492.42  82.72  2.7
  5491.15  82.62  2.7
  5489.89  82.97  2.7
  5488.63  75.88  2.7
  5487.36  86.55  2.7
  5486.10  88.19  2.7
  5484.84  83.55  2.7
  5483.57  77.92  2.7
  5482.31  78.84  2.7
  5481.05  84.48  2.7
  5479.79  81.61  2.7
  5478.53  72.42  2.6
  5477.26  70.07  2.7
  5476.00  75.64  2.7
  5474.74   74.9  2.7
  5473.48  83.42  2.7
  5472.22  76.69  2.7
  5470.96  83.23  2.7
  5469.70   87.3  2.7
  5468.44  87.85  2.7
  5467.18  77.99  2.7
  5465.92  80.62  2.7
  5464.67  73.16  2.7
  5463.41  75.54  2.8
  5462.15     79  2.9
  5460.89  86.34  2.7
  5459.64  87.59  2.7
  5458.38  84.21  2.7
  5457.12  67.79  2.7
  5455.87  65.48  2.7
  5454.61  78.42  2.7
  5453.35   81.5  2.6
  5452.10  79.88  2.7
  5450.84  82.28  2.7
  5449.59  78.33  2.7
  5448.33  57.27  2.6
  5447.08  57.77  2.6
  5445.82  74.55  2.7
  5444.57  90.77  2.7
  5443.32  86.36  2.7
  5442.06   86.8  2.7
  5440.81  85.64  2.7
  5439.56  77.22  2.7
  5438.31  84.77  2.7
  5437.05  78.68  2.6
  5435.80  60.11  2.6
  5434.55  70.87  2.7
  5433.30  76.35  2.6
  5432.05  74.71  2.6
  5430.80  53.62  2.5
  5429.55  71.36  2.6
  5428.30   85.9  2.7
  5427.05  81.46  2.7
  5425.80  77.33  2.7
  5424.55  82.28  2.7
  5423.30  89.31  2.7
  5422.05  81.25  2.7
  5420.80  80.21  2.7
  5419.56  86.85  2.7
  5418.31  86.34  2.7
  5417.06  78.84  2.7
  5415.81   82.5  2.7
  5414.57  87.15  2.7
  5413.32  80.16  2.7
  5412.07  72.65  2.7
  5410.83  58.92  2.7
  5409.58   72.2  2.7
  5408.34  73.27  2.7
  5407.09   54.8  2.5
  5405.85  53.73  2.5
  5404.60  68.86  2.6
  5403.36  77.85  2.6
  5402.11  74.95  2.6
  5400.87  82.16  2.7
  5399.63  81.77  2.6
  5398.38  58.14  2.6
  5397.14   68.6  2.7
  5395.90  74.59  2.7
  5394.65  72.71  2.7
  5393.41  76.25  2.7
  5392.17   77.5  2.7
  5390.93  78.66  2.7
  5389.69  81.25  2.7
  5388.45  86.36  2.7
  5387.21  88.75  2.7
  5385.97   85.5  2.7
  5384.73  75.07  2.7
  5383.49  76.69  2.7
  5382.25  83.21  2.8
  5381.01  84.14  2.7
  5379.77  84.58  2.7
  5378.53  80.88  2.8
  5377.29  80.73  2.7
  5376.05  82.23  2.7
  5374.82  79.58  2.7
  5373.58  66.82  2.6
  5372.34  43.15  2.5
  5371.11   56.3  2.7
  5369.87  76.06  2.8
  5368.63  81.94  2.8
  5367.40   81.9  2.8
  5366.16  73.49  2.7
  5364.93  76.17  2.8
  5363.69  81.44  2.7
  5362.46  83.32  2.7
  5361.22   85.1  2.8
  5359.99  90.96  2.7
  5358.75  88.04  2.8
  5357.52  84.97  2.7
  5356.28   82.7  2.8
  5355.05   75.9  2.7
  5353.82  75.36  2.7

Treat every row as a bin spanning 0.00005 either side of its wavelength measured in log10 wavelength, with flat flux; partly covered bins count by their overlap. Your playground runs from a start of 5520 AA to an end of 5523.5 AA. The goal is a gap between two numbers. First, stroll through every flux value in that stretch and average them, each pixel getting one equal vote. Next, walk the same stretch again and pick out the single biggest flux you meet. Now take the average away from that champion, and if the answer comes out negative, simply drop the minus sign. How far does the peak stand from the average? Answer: 1.8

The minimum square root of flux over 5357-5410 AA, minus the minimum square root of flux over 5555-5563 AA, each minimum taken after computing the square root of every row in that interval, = -2.6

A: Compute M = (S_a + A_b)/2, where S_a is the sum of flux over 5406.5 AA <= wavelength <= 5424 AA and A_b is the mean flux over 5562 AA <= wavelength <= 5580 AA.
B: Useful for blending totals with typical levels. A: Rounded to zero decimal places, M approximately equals 583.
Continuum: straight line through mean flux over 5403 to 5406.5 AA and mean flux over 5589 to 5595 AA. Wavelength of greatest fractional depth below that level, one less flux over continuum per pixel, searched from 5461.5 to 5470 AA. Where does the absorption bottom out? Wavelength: 5464.67 AA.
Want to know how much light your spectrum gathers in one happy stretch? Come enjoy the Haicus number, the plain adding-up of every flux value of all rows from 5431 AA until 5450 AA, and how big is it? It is 1140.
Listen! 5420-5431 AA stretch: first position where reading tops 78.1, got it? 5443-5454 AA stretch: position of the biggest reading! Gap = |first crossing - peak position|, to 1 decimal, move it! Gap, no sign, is 23.8 AA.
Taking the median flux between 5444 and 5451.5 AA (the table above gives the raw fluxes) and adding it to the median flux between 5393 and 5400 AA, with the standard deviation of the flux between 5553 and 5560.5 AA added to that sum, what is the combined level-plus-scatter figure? 153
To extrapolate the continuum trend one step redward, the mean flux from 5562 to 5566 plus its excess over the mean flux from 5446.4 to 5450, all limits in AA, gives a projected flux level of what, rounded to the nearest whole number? 101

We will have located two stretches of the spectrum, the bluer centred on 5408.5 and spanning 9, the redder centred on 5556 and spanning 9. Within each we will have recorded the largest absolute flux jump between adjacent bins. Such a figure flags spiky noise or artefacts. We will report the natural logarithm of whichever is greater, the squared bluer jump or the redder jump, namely 5.83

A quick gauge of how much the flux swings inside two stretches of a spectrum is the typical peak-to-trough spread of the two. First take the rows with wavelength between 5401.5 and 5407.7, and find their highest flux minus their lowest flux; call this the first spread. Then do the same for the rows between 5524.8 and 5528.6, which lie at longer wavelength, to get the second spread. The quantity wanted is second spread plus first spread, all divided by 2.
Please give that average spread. 16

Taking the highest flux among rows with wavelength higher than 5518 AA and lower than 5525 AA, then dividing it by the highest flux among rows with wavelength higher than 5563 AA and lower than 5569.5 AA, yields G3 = 1.12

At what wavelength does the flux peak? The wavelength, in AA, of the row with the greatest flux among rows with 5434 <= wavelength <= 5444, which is 5442.06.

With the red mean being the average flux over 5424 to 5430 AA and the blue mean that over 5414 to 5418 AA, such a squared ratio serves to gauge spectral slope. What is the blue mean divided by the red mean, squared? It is 1.08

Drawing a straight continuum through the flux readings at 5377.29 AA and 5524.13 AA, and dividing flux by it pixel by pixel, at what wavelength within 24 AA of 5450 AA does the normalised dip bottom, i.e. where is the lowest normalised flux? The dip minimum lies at 5430.80 AA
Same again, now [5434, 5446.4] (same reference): 5435.80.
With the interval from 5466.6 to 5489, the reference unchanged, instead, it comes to 5477.26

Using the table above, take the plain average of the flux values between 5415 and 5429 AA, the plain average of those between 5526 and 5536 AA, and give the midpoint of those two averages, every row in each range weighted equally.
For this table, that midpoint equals 83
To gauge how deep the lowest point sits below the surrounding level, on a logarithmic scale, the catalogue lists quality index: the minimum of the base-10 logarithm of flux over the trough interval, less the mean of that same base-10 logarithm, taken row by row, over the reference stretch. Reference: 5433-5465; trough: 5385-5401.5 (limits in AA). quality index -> -0.120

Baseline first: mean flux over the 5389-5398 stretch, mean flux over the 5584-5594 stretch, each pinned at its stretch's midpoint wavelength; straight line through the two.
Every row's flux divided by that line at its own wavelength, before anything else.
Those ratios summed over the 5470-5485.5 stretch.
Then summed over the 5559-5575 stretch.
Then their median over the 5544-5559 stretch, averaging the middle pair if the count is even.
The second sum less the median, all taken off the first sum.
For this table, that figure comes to 0.7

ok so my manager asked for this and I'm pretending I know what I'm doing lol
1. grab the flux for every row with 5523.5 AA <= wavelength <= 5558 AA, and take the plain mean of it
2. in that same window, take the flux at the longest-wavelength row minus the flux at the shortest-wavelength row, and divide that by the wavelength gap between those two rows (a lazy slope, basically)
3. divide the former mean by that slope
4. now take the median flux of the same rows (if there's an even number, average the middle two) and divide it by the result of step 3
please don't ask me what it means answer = -0.13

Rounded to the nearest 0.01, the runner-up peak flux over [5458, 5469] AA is 87.59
